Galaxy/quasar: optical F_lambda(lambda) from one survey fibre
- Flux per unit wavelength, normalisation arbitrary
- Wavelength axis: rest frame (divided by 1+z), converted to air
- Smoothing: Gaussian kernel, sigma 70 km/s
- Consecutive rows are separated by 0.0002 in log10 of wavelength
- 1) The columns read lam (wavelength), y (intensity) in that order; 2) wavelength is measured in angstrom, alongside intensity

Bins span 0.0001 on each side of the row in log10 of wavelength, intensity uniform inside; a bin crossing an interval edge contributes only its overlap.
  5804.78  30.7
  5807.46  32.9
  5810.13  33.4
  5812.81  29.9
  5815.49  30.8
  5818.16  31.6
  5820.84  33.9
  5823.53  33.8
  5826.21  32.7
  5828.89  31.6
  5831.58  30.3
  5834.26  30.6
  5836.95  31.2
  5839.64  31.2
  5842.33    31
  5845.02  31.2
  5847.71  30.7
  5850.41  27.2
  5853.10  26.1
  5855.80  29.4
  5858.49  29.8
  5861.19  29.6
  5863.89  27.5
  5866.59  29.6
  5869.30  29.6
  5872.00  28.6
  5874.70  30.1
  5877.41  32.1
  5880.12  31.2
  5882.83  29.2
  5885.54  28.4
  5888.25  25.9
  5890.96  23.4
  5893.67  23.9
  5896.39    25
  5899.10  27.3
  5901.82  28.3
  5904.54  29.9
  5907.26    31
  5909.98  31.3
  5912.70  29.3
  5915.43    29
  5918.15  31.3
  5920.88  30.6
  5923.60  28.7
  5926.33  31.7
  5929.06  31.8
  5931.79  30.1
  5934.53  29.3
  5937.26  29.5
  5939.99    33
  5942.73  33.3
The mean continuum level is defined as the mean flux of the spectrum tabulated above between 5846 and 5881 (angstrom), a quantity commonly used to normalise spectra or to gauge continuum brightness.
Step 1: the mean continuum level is 29.3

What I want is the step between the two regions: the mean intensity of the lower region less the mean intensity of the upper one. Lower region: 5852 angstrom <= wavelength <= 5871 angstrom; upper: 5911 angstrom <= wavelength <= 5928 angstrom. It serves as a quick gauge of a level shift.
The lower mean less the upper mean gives -1.3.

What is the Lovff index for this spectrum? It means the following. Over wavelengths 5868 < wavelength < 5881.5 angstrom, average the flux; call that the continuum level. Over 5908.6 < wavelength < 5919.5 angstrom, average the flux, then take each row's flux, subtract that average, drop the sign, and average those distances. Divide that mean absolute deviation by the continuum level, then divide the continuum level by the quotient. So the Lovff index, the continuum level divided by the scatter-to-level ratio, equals 855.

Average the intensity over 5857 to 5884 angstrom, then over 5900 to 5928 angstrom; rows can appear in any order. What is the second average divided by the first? 1.01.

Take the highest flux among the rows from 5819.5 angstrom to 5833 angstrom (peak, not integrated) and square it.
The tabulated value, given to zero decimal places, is 1149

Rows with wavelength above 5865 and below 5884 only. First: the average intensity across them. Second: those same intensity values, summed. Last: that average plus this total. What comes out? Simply 240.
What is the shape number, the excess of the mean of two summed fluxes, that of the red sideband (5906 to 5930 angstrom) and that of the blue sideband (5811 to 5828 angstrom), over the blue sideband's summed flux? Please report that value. 41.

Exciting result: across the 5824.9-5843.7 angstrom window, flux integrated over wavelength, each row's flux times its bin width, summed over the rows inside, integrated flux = 587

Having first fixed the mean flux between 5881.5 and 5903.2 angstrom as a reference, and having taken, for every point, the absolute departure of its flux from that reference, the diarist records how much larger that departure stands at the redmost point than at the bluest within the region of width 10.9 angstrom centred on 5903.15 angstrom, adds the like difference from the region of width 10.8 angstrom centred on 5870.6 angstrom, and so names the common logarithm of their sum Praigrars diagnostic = 0.62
